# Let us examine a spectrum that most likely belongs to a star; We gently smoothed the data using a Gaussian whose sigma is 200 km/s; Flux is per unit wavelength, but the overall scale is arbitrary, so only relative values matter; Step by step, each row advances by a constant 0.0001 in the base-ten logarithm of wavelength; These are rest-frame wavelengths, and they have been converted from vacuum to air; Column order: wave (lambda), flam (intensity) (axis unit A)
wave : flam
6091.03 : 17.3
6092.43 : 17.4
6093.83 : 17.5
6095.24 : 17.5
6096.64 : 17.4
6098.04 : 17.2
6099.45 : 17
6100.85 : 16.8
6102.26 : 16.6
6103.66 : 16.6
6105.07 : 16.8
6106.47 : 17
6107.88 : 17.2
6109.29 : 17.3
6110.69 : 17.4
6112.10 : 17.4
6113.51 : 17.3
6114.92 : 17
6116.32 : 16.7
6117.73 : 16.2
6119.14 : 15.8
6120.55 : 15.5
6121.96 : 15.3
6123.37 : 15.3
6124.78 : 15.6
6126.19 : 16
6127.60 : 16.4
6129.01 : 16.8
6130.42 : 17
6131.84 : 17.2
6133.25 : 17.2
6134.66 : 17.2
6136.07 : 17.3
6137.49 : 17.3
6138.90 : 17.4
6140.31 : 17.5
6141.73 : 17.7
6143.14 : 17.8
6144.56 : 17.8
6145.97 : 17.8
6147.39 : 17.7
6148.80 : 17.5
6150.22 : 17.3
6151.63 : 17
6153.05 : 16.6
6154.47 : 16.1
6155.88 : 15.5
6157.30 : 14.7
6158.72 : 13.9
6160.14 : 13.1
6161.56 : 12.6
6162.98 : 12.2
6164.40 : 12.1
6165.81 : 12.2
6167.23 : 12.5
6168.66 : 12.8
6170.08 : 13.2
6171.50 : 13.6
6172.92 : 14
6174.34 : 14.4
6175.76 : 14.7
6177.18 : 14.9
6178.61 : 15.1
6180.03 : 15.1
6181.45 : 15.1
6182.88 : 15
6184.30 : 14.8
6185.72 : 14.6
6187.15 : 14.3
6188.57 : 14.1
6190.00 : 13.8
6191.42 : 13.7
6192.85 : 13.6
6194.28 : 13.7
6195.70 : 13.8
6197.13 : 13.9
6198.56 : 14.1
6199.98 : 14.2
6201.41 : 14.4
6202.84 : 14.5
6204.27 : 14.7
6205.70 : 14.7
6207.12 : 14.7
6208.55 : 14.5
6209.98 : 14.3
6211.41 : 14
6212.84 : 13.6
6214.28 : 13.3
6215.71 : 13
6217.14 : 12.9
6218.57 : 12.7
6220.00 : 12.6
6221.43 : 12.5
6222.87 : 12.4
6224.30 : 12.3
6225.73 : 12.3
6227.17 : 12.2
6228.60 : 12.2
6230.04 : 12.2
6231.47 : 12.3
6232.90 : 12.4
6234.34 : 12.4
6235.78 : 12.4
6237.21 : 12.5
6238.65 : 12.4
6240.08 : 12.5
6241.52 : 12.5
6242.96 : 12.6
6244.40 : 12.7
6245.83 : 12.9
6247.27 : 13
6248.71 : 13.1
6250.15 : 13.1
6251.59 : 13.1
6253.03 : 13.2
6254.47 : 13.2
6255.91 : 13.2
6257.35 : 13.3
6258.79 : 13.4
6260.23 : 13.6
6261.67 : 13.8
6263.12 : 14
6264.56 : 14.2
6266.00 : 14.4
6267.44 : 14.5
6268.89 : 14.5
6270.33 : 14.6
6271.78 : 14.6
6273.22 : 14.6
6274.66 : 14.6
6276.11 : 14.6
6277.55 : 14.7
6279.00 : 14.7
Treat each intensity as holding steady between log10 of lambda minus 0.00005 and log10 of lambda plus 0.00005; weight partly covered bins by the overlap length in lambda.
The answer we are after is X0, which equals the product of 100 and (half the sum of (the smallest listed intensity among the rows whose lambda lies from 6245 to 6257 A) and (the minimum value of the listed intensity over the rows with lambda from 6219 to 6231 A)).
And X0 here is 1255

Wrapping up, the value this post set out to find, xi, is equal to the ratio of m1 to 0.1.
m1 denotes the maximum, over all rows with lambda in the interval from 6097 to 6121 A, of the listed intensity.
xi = 174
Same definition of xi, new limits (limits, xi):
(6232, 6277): 146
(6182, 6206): 150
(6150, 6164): 173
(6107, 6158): 178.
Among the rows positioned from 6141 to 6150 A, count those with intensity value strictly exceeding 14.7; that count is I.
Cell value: 6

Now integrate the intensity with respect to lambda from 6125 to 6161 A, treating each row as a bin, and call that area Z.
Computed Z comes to 600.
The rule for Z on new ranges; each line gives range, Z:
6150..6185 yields 500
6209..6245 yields 457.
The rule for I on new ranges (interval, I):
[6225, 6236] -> 0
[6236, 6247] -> 0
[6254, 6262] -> 0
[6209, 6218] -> 0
